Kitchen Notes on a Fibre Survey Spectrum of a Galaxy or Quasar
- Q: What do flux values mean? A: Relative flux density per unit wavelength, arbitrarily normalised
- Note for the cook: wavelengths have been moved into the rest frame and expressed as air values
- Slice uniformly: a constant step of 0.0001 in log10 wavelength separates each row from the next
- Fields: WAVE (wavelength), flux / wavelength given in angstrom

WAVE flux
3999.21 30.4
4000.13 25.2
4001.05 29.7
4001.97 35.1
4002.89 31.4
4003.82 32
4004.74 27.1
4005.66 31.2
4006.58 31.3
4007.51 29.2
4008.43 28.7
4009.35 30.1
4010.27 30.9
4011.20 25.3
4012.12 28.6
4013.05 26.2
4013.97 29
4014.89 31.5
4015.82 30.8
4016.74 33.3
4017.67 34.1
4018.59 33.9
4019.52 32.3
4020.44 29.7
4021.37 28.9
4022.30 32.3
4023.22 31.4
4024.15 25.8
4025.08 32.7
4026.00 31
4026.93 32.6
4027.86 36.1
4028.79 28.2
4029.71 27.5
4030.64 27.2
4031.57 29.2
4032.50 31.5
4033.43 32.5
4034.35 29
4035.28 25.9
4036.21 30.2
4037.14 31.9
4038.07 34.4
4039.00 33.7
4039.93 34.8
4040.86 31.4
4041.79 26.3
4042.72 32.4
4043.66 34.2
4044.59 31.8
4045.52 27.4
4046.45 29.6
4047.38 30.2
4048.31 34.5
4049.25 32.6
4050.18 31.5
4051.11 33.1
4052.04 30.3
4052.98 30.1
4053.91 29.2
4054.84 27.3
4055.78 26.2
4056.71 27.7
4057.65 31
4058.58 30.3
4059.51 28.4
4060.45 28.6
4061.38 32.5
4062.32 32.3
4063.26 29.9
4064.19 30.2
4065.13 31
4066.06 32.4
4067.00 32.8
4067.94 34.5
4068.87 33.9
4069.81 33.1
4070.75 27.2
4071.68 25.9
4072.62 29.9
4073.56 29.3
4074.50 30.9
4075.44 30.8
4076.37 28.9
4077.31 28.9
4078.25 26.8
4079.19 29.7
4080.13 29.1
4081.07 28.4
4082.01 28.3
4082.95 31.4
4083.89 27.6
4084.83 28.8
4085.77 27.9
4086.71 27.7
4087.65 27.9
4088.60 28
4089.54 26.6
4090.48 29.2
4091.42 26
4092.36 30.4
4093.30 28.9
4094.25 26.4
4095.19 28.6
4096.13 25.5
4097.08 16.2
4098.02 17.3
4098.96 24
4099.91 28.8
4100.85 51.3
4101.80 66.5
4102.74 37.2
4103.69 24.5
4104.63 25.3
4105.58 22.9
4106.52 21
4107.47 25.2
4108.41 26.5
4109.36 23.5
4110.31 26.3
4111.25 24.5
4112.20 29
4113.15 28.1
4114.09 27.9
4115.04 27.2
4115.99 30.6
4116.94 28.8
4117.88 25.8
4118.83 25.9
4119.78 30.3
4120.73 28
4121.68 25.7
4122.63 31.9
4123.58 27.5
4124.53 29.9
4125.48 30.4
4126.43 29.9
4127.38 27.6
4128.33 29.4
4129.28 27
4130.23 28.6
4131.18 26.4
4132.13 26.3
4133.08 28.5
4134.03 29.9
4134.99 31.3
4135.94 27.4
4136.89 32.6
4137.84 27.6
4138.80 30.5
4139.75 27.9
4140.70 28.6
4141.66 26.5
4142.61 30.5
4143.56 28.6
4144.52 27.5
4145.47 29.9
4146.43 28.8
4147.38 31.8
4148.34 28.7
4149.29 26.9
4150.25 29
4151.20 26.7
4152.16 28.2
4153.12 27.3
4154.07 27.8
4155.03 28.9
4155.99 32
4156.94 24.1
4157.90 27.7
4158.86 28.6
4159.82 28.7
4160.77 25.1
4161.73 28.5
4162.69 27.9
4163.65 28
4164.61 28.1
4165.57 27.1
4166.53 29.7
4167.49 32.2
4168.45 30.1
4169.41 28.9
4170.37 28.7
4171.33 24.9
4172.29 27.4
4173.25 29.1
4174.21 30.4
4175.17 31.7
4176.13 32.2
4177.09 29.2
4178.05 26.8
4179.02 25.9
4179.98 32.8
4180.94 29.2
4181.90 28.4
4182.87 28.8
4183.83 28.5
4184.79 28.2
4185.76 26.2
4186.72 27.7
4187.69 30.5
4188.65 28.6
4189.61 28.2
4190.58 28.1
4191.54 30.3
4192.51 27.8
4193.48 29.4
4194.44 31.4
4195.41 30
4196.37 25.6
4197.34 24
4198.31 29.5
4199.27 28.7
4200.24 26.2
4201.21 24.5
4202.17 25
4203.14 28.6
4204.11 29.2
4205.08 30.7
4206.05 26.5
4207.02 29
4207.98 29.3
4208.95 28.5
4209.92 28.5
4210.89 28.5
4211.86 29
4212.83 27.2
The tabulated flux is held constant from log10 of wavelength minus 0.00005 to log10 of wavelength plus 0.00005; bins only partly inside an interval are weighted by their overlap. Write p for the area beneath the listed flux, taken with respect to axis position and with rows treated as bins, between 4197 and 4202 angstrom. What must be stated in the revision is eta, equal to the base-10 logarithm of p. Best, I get 2.12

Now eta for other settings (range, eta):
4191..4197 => 2.24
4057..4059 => 1.78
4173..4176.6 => 2.05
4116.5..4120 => 1.98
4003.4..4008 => 2.14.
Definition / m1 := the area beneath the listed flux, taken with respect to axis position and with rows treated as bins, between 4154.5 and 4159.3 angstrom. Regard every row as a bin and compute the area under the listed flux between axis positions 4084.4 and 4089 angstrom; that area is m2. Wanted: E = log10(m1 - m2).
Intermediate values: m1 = 135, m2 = 129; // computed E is 0.82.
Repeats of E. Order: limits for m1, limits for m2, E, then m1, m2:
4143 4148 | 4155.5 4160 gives 1.30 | 147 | 127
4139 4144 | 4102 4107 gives 0.00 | 143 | 142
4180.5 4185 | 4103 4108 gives 0.84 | 129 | 122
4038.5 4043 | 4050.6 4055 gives 0.99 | 143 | 133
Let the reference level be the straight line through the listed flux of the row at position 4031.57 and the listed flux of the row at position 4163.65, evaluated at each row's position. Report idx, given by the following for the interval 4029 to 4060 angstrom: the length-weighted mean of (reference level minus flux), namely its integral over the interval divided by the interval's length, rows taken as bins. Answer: -1.3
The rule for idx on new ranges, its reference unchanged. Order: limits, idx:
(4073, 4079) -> -0.5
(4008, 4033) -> -1.0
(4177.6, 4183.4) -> -0.8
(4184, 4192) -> -0.7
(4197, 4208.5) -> 0.0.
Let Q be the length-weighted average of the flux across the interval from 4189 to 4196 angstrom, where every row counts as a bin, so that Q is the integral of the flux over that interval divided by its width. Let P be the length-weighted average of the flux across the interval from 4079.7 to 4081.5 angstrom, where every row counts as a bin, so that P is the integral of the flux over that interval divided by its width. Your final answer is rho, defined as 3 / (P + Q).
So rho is 0.0517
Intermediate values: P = 28.7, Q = 29.3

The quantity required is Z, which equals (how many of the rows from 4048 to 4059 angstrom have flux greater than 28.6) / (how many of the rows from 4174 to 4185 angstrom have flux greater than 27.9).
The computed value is 0.90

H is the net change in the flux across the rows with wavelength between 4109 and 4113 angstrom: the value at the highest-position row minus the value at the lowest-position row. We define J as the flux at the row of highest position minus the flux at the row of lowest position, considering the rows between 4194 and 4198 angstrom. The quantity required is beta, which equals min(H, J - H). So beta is -13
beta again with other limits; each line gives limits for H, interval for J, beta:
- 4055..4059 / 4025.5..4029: -7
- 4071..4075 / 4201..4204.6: 0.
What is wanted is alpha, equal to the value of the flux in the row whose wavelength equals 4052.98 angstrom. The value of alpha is 30.1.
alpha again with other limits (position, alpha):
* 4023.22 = 31.4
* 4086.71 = 27.7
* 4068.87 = 33.9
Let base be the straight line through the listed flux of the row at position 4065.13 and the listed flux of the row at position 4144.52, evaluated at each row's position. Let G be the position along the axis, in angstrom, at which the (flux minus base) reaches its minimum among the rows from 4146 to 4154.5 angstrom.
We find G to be 4151.20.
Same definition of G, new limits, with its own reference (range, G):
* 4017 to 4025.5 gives 4024.15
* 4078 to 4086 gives 4078.25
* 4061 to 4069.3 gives 4063.26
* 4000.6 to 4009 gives 4004.74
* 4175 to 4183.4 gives 4179.02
